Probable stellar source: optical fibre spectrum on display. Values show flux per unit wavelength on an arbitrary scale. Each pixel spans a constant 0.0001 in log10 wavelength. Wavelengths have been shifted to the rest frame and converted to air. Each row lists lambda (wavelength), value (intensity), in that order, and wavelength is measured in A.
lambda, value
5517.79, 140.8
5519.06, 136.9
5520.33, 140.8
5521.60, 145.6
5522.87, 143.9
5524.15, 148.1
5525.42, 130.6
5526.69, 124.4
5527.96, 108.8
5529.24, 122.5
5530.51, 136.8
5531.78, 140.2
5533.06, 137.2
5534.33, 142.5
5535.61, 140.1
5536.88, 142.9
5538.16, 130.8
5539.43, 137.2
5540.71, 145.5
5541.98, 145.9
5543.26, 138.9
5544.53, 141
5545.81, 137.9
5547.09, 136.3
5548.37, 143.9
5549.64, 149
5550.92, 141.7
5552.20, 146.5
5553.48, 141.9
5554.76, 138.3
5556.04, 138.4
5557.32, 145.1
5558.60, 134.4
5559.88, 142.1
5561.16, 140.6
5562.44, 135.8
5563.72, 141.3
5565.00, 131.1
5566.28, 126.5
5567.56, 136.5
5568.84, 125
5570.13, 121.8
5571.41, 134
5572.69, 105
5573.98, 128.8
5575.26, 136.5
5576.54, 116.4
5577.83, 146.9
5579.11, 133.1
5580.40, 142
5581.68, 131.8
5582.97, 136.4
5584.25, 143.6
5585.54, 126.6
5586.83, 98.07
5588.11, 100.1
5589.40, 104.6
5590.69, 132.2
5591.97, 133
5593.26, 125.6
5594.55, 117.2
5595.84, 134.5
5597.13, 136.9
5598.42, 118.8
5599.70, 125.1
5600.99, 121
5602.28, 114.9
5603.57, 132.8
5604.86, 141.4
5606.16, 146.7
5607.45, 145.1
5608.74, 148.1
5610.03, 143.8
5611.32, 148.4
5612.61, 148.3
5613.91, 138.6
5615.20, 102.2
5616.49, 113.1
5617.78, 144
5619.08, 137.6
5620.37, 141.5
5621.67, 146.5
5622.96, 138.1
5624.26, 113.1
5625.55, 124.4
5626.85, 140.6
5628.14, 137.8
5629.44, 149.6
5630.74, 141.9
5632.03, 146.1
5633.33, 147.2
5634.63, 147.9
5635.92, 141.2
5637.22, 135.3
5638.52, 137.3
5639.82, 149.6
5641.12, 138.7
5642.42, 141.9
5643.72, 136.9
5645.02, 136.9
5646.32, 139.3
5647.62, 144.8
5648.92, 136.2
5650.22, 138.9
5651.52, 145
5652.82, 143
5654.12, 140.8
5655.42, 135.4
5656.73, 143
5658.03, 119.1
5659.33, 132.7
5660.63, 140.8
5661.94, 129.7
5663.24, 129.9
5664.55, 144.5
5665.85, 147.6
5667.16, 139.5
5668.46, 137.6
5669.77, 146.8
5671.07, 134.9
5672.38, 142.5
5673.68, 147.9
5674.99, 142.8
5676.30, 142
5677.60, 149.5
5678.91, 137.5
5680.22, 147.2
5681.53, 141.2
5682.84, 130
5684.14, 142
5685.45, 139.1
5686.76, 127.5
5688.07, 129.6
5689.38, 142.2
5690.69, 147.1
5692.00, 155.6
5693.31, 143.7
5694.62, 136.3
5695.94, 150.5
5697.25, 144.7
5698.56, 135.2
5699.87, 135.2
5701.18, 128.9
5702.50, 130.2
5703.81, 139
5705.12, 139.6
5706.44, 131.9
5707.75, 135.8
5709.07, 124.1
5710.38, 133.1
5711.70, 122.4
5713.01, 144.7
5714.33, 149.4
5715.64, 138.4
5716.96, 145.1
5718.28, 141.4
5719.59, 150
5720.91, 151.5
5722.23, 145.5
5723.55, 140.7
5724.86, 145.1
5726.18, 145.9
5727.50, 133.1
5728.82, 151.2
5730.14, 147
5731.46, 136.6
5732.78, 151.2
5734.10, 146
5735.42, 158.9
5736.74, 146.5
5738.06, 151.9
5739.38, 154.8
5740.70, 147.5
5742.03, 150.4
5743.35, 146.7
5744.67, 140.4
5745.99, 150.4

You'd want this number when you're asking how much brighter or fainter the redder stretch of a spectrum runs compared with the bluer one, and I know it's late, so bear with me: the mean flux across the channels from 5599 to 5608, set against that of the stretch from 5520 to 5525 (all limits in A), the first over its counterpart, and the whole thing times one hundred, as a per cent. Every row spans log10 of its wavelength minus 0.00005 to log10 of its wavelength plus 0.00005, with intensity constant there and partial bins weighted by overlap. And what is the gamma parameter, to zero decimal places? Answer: 92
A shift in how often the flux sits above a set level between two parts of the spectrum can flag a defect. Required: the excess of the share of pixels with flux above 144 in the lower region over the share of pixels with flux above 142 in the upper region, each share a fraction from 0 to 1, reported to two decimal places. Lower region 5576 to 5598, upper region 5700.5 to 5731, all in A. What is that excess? -0.38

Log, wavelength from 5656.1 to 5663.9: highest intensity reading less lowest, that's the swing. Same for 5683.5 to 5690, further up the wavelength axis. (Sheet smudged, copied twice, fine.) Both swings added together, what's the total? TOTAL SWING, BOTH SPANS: 39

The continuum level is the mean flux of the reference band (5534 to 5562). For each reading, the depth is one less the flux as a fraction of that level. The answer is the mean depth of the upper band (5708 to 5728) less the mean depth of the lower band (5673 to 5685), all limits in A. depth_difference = 0.011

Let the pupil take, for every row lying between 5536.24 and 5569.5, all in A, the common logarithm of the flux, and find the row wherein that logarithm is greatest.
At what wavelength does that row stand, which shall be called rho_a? 5549.64 A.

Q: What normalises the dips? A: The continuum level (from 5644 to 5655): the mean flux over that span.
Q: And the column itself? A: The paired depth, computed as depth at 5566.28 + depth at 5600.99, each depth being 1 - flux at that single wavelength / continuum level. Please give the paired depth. 0.24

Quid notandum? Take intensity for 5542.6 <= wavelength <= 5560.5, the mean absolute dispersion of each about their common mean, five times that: 16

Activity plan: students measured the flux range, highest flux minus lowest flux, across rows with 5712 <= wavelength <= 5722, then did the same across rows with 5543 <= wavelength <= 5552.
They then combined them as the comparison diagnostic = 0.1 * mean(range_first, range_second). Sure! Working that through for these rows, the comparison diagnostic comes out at 1.3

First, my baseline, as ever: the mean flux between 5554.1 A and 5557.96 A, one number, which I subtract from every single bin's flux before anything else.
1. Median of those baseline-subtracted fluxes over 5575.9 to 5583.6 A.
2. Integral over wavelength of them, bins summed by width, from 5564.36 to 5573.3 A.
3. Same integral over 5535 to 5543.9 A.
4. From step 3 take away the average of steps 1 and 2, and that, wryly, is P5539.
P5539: 66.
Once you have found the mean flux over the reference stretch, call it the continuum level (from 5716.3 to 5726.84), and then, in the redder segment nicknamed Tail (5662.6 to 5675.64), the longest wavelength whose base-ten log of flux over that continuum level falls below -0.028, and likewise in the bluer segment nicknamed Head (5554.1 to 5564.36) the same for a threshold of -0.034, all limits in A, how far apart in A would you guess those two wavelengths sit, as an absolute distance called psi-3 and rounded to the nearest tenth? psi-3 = 112.5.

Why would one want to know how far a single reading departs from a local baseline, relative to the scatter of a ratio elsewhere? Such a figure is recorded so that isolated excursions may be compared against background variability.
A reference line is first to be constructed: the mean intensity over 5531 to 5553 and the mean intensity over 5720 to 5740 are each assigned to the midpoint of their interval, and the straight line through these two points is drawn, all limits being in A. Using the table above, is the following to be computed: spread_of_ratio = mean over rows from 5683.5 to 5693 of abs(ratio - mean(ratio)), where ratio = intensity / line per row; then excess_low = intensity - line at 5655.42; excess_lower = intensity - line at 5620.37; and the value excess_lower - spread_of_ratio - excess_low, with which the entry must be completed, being 7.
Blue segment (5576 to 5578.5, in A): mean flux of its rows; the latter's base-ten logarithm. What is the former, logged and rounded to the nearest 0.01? 2.12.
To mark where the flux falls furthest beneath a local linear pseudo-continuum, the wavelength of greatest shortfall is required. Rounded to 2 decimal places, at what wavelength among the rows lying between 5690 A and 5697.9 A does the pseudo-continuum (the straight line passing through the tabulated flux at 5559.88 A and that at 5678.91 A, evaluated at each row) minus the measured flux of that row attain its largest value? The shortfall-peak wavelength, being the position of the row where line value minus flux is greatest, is 5694.62 A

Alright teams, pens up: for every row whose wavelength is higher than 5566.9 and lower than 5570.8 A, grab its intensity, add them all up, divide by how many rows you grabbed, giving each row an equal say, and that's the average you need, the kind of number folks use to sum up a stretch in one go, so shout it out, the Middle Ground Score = 128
